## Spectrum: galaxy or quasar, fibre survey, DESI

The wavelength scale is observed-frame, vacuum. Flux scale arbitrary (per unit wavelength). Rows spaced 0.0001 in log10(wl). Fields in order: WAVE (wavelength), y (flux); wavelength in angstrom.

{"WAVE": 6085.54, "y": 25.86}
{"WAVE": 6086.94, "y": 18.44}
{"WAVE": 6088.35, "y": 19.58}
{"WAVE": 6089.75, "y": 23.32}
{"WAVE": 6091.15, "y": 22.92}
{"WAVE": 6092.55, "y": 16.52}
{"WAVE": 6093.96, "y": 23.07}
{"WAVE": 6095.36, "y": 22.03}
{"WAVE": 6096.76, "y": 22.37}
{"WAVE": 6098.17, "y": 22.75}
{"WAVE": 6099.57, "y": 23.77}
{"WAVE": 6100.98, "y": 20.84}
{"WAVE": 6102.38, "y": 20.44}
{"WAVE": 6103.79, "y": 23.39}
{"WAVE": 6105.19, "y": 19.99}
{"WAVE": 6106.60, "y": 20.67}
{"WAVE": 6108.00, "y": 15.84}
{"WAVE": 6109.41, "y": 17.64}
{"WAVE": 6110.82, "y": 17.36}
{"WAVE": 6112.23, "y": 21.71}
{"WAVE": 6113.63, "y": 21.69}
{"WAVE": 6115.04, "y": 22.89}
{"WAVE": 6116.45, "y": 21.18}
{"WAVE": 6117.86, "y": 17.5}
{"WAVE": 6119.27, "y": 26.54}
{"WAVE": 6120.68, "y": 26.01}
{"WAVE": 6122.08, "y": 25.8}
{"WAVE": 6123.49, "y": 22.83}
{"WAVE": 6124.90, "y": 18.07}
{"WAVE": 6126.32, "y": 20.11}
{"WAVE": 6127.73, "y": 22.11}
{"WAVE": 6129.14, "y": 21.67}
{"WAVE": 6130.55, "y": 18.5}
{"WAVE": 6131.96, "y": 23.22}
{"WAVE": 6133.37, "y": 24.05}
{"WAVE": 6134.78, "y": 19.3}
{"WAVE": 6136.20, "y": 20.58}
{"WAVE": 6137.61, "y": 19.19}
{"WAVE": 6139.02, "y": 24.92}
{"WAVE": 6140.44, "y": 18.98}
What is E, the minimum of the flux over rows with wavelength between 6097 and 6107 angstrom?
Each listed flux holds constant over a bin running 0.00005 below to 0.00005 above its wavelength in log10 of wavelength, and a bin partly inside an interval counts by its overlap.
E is 19.99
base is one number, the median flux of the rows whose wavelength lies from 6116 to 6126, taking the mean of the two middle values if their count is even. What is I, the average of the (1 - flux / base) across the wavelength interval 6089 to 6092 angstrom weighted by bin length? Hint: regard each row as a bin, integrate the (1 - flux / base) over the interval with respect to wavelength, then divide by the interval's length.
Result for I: 0.00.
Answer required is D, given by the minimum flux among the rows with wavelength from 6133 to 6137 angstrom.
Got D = 19.3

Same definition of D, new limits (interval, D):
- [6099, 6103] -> 20.44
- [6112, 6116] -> 21.69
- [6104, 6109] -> 15.84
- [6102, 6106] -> 19.99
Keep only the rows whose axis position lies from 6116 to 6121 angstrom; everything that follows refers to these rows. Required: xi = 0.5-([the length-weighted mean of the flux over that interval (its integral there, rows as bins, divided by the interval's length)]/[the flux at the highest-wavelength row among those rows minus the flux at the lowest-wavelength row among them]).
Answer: -4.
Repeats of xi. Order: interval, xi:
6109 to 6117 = -5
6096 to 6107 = 13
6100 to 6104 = -8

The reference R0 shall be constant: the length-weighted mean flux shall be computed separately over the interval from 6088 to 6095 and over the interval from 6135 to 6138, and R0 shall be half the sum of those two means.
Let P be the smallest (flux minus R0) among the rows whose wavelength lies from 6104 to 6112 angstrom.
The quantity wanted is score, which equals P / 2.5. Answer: -1.9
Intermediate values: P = -4.7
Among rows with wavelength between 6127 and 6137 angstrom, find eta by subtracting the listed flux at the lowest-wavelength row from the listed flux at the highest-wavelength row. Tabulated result -2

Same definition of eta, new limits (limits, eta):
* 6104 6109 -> -4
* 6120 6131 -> -8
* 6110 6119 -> 0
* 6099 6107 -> -3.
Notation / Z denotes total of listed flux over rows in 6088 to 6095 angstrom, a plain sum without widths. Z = 105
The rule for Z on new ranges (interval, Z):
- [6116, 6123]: 117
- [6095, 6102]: 112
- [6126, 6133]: 106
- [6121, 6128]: 109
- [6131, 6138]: 106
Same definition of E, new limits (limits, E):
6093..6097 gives 22.03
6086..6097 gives 16.52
